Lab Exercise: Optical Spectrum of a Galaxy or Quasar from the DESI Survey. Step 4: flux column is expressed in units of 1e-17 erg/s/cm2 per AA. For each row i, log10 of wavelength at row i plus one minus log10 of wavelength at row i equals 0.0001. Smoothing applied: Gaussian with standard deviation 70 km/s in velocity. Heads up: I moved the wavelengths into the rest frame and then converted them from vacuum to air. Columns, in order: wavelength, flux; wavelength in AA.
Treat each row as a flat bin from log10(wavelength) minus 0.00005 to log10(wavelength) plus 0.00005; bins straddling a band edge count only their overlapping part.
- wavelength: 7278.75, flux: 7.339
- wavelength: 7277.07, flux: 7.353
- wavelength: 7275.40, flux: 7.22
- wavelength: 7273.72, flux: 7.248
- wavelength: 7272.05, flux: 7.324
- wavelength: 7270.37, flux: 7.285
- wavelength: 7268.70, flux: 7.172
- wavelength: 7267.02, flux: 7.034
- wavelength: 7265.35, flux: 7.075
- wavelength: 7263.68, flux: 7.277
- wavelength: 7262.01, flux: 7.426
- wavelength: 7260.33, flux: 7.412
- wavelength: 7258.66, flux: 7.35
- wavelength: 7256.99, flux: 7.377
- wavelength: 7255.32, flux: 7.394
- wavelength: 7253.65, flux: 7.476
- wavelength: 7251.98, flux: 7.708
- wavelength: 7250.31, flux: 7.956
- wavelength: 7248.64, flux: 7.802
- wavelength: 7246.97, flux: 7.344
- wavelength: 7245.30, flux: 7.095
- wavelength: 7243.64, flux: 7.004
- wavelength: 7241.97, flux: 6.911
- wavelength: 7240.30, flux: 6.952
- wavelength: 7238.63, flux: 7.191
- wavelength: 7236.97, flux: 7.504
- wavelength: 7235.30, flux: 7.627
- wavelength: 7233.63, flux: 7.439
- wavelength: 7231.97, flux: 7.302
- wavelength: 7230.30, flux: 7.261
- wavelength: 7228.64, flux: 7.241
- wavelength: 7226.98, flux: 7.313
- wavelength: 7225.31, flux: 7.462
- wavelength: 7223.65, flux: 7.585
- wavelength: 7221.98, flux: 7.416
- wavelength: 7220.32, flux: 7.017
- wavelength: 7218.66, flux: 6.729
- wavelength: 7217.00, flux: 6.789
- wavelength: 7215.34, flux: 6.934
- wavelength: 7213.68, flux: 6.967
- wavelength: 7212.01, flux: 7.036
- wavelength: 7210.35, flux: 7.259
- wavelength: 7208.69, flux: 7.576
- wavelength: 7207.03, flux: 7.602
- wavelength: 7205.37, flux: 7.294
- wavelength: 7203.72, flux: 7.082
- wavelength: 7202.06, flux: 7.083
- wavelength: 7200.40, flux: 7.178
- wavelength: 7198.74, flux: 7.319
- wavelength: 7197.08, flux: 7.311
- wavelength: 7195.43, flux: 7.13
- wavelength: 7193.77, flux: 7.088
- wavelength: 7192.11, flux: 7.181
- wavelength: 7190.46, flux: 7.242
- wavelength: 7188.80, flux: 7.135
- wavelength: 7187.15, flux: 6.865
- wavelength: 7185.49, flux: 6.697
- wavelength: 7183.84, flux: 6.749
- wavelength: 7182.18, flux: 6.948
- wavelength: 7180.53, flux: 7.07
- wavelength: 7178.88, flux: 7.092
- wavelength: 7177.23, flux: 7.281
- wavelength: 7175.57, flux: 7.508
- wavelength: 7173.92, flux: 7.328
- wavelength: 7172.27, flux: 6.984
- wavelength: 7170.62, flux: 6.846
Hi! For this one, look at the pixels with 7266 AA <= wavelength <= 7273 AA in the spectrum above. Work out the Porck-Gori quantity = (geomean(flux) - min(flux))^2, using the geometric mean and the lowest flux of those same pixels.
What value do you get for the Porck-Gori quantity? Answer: 0.029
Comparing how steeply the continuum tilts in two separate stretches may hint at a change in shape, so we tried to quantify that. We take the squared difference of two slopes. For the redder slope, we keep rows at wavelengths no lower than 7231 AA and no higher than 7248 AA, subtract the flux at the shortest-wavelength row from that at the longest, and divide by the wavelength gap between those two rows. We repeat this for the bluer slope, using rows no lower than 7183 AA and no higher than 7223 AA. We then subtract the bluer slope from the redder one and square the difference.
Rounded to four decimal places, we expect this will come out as 0.0002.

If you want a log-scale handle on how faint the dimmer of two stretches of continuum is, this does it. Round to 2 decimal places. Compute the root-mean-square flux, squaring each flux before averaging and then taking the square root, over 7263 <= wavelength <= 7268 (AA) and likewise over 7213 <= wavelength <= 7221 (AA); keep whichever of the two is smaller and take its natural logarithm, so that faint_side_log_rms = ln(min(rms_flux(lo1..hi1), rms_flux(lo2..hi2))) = 1.93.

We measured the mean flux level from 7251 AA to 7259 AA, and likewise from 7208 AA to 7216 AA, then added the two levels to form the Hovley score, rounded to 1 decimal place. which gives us 14.6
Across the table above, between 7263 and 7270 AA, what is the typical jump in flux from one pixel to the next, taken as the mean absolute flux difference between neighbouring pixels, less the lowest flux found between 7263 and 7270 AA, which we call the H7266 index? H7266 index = -6.91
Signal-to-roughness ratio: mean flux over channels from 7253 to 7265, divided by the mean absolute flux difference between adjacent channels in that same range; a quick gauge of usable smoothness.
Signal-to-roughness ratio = 126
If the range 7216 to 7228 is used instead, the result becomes 36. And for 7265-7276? 99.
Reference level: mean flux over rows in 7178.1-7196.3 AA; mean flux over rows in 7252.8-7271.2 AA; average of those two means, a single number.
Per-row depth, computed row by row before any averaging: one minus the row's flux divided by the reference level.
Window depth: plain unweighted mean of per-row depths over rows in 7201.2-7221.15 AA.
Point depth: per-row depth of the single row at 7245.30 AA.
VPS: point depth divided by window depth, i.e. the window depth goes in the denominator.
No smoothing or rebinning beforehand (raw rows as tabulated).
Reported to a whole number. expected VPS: 1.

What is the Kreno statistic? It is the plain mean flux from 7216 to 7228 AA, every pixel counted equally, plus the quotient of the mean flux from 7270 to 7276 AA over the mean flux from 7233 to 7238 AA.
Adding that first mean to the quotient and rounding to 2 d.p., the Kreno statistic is 8.15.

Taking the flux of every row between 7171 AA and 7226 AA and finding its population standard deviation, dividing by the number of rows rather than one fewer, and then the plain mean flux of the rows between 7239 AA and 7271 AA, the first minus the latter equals -7.07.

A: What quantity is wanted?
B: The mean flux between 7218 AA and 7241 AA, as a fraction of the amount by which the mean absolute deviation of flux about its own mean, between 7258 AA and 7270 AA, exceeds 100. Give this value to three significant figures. -0.0730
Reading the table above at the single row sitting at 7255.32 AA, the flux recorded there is 7.394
